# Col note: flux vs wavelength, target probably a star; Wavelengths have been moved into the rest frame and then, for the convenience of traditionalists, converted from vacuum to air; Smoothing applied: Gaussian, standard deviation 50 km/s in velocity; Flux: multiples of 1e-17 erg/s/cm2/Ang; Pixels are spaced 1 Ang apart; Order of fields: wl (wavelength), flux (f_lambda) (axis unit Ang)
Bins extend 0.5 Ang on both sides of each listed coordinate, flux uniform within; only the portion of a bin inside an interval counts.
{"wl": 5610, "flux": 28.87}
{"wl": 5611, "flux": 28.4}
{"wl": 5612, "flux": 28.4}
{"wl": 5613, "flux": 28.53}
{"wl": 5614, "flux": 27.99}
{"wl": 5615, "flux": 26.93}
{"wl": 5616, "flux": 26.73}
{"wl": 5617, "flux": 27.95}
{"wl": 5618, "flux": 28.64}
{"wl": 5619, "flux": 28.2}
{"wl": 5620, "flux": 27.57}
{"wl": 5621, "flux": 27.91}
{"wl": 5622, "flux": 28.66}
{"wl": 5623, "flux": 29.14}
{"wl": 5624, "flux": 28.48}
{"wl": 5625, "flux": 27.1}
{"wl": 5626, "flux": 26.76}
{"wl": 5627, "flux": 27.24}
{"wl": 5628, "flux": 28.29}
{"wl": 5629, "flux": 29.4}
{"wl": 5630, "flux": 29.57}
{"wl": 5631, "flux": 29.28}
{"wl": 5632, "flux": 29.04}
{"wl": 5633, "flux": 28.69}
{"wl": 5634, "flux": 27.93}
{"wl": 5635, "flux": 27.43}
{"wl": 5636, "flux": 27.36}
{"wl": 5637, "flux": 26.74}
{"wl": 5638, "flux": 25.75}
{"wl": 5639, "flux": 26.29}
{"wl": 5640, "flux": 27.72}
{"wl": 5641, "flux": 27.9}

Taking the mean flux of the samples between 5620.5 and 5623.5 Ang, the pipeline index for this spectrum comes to 28.6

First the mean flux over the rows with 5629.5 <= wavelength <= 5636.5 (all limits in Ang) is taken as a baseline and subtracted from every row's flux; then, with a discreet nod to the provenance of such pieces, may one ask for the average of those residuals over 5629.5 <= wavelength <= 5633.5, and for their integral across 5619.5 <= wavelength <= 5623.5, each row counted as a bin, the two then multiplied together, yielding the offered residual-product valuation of -0.41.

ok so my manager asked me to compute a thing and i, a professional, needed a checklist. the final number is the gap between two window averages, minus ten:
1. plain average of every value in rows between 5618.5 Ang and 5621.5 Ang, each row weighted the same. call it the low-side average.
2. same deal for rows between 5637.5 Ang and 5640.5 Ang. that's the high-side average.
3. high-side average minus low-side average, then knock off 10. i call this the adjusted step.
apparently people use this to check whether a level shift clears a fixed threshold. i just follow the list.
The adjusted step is -11.3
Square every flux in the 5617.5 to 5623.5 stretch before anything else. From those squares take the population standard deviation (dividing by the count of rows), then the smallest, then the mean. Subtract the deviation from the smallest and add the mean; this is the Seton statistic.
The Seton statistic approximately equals 1535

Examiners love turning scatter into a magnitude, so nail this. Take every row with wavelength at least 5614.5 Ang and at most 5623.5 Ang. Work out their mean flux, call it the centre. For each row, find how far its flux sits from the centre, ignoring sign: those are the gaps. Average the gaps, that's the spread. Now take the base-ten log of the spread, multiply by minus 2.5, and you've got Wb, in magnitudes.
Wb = 0.53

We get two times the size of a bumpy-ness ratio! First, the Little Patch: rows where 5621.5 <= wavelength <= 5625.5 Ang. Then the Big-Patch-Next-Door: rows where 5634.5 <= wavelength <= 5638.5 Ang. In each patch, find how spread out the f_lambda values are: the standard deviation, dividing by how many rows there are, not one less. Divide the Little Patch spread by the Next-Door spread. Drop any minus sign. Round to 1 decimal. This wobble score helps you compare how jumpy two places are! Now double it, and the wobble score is 2.3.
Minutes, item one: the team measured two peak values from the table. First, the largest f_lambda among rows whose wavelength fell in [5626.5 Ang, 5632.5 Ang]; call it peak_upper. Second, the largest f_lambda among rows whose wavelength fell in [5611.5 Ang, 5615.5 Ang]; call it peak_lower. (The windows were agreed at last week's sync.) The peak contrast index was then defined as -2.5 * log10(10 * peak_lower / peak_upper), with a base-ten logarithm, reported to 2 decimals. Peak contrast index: -2.46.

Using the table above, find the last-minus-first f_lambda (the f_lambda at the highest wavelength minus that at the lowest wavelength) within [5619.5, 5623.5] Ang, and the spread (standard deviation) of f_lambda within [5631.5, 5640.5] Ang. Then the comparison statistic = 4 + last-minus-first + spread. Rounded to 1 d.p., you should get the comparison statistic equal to 6.6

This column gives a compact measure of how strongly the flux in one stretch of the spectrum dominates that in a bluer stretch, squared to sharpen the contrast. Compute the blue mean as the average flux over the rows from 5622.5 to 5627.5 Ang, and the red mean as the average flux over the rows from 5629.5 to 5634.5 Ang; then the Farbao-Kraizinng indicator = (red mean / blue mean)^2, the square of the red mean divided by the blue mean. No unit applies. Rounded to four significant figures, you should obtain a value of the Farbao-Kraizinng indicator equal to 1.085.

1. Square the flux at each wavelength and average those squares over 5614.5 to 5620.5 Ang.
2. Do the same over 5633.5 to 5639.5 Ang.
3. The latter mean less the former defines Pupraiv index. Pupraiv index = -41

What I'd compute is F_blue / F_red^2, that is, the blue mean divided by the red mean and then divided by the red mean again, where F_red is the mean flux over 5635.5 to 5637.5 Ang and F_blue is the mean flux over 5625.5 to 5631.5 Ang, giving 0.039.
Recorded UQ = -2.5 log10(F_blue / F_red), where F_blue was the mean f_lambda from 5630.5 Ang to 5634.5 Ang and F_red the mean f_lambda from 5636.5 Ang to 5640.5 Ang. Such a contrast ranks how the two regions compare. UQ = -0.08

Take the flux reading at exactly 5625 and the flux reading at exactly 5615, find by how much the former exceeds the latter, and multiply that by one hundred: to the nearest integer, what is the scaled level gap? 17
